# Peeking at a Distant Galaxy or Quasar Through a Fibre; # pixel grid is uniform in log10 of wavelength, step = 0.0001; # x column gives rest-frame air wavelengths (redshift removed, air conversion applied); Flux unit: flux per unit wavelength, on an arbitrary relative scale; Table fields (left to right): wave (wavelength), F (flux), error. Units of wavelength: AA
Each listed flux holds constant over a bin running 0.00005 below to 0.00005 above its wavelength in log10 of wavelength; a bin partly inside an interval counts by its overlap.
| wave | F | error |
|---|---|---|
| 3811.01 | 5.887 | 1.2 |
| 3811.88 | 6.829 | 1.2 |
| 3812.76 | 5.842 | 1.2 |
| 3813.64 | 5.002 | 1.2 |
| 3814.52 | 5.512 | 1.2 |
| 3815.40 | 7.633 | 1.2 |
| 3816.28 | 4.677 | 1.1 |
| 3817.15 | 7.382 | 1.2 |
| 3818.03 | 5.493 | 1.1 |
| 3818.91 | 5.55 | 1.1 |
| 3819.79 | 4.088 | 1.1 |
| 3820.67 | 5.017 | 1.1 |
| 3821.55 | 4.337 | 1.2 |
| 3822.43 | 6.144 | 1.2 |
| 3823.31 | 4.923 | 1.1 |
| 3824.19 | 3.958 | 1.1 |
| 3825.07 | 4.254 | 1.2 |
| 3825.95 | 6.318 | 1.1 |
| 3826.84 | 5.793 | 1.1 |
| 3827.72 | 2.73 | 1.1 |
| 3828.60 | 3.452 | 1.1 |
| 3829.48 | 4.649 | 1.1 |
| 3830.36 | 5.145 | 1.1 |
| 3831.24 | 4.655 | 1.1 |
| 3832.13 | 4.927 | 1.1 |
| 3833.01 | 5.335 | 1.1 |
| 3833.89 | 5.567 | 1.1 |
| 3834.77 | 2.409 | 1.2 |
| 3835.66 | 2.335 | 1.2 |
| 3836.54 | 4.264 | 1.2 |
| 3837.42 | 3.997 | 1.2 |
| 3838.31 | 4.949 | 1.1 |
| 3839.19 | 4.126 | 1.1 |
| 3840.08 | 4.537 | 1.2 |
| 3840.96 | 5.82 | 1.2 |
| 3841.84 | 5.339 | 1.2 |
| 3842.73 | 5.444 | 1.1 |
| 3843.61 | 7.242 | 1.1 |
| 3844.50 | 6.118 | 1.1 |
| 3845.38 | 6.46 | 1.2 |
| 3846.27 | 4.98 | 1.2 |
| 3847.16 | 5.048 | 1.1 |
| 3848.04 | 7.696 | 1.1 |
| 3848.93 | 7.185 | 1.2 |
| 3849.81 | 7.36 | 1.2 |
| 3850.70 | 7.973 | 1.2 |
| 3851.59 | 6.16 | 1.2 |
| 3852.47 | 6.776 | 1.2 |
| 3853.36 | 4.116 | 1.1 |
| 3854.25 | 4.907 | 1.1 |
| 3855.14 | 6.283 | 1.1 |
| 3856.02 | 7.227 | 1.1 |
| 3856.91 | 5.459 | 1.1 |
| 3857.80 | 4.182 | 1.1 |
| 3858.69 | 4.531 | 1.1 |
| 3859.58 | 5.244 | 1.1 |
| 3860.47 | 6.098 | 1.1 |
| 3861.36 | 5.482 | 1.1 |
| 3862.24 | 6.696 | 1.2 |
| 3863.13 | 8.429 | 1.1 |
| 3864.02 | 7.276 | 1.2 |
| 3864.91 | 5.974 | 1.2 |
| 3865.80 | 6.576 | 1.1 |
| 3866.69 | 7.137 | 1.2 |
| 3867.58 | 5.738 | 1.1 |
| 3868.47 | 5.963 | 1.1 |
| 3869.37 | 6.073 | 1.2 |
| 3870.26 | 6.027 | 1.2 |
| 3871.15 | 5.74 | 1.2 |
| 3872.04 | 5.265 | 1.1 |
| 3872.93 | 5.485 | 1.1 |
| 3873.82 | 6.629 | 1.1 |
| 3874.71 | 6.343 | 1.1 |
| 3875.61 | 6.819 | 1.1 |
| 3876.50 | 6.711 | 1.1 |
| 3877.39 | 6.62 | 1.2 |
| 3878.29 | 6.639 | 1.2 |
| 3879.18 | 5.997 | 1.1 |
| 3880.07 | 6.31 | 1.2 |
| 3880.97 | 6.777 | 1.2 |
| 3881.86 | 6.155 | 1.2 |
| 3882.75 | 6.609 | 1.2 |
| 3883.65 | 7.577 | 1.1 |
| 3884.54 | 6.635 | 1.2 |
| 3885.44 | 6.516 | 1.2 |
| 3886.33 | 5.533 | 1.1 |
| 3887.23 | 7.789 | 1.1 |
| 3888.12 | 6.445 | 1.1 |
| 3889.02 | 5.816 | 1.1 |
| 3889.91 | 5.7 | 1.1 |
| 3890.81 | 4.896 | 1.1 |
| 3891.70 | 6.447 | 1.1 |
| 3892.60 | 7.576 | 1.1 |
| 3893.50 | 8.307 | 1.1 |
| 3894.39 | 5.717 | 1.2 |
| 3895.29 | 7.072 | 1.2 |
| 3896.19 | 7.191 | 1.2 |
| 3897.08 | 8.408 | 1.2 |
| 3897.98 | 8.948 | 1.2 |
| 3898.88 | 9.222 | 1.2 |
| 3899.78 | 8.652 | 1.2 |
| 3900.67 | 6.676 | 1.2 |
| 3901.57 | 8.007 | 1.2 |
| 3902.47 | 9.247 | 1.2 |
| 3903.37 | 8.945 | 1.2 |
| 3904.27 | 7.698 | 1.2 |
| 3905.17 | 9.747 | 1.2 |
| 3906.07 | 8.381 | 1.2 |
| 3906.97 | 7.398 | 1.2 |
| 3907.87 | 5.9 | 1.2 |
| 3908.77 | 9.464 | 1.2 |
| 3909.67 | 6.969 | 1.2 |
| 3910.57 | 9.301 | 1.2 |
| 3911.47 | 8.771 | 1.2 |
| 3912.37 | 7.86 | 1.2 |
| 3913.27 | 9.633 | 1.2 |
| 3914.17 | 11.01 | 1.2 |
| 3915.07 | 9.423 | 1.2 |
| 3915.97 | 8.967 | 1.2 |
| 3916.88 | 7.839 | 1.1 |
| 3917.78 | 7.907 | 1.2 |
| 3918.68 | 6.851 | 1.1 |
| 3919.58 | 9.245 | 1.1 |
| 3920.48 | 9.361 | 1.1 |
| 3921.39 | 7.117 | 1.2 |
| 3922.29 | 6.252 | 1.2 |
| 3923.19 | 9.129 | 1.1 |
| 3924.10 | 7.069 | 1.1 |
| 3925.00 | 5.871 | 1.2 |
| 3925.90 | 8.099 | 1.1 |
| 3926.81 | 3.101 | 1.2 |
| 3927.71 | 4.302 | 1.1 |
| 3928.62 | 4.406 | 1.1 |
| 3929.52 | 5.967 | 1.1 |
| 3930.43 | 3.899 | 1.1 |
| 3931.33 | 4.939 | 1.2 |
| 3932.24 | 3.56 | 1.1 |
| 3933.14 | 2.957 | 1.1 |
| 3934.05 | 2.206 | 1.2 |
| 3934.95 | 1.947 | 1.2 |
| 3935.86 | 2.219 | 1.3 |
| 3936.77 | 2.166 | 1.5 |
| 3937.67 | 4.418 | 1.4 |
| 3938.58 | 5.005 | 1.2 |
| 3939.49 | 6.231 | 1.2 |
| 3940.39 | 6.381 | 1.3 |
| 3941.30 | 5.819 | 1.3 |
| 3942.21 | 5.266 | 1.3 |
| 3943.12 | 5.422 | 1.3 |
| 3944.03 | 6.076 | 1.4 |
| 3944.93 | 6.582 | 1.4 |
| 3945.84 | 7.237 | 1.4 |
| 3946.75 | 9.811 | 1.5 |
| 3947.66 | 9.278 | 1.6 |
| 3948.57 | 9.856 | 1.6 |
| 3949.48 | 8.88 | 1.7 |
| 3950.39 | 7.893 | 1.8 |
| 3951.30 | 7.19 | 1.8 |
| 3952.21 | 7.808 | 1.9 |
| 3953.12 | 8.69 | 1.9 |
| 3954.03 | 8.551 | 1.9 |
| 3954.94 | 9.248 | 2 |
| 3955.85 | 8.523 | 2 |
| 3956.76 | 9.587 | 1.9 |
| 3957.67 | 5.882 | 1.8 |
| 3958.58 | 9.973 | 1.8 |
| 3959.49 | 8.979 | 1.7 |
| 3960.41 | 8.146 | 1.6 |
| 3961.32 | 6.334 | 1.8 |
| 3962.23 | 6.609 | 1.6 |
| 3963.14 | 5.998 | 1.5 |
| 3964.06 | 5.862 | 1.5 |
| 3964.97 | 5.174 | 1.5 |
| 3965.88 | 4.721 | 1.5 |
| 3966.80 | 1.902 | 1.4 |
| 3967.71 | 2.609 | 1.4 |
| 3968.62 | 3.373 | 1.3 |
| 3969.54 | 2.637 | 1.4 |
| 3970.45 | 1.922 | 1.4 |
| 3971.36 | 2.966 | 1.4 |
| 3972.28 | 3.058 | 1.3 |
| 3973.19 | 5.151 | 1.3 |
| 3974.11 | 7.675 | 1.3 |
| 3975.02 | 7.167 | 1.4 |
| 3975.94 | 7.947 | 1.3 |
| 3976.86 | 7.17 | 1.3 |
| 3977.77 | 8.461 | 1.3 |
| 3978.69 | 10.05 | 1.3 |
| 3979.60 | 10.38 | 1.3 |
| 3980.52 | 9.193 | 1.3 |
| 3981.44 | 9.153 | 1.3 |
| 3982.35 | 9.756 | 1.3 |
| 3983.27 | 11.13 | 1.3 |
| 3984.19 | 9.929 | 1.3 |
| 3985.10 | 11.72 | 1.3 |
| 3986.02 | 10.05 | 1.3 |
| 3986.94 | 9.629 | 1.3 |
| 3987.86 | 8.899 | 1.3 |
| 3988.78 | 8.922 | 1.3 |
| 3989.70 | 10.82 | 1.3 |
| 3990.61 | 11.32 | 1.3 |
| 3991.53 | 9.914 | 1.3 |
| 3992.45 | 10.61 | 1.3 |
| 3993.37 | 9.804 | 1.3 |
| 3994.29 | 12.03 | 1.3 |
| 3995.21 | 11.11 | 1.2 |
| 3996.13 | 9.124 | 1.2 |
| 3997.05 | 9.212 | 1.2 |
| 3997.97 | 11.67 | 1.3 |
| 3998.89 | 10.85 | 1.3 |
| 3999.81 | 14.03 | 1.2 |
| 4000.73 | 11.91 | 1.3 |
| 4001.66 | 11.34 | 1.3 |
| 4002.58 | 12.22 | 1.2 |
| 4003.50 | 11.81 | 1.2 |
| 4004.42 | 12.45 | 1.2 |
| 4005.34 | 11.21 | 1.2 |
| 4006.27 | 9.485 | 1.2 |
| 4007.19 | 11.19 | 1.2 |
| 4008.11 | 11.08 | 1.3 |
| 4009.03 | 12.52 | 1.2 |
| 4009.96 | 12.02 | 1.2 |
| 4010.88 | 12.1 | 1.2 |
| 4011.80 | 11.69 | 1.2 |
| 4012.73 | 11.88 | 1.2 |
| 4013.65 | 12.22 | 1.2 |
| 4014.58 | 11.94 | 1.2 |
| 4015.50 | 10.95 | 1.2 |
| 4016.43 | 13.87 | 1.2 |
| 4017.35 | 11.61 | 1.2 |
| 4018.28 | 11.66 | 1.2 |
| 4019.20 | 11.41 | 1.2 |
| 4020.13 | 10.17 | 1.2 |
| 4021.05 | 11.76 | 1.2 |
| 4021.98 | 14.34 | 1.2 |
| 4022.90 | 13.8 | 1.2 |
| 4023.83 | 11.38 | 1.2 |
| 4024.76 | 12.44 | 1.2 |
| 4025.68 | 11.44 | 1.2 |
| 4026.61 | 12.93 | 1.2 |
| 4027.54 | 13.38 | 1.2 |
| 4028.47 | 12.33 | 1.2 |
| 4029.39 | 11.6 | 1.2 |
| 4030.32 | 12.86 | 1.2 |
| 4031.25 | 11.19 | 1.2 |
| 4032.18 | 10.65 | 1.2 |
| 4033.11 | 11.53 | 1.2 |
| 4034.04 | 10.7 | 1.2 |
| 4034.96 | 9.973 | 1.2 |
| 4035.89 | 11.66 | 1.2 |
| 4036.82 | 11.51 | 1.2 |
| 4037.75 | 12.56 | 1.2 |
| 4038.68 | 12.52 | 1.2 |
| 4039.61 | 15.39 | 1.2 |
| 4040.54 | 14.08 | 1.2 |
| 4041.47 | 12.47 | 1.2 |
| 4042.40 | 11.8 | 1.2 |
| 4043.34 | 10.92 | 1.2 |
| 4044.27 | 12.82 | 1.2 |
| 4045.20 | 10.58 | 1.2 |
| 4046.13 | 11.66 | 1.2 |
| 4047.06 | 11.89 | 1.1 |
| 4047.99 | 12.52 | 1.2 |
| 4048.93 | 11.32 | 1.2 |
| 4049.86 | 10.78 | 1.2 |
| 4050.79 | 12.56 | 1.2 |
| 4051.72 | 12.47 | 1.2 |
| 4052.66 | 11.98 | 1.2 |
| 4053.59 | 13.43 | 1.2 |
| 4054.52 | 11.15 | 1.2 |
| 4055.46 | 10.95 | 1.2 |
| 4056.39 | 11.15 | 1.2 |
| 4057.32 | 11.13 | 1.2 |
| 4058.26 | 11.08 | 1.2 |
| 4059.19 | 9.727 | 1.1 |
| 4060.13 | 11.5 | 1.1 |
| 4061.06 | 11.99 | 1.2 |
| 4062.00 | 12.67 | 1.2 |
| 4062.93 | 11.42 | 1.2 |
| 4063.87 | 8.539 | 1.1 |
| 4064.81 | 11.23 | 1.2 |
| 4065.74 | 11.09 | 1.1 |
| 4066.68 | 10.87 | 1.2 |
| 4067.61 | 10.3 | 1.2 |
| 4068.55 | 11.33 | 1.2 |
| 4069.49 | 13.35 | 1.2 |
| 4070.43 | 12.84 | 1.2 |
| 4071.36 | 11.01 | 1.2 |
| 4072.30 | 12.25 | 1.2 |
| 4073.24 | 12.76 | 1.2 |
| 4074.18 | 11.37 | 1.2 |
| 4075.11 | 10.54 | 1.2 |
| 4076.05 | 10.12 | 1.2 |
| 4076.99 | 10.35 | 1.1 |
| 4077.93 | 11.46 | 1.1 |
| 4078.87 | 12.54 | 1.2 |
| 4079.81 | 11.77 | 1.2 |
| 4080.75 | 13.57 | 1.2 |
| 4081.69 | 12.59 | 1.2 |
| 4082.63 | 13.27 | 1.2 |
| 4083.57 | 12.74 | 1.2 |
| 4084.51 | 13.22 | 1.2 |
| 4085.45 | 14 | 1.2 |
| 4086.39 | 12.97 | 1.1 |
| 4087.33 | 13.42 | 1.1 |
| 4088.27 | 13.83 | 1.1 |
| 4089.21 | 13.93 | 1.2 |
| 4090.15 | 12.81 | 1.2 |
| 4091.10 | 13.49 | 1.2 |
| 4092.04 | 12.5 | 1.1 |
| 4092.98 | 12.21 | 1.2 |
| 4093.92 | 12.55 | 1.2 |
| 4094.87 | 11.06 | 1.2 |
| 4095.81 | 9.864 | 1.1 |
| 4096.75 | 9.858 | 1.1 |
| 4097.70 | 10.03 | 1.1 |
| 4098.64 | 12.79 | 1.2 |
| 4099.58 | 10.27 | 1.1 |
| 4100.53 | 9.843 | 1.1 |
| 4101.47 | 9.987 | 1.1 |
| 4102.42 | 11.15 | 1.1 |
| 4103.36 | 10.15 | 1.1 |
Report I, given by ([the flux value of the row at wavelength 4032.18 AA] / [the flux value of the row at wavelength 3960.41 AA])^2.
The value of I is 1.7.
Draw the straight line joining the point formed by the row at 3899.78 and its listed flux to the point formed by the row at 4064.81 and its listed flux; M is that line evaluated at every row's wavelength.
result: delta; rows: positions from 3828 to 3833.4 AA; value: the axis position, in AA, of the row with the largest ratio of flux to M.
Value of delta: 3833.01 AA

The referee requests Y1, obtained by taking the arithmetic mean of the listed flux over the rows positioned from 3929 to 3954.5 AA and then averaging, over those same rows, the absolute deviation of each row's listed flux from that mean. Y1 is 1.95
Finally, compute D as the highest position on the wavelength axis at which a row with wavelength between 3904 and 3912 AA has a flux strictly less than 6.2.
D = 3907.87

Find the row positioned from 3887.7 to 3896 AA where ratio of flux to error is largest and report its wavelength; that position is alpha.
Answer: 3893.50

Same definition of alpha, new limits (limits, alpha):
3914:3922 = 3914.17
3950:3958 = 3956.76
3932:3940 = 3939.49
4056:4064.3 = 4062.00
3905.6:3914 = 3913.27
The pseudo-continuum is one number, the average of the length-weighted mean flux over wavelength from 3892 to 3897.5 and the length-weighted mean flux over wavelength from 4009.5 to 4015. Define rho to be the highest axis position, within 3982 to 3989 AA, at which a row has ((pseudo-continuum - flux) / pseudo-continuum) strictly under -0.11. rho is 3985.10 AA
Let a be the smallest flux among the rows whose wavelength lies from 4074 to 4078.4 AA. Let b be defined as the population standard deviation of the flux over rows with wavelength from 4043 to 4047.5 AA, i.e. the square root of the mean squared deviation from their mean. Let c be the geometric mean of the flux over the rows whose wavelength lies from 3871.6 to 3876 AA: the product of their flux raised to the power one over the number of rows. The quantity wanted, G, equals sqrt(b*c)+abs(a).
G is 12.3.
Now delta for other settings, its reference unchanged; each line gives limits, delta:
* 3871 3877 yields 3875.61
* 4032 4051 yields 4039.61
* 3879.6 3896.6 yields 3893.50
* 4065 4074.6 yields 4069.49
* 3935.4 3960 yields 3948.57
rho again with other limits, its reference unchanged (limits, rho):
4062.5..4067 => 4066.68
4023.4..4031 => 4030.32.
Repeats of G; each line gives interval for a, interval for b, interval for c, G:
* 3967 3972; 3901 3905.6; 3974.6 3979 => 4.4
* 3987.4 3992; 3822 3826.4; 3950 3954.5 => 11.7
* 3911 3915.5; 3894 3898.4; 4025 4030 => 11.6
